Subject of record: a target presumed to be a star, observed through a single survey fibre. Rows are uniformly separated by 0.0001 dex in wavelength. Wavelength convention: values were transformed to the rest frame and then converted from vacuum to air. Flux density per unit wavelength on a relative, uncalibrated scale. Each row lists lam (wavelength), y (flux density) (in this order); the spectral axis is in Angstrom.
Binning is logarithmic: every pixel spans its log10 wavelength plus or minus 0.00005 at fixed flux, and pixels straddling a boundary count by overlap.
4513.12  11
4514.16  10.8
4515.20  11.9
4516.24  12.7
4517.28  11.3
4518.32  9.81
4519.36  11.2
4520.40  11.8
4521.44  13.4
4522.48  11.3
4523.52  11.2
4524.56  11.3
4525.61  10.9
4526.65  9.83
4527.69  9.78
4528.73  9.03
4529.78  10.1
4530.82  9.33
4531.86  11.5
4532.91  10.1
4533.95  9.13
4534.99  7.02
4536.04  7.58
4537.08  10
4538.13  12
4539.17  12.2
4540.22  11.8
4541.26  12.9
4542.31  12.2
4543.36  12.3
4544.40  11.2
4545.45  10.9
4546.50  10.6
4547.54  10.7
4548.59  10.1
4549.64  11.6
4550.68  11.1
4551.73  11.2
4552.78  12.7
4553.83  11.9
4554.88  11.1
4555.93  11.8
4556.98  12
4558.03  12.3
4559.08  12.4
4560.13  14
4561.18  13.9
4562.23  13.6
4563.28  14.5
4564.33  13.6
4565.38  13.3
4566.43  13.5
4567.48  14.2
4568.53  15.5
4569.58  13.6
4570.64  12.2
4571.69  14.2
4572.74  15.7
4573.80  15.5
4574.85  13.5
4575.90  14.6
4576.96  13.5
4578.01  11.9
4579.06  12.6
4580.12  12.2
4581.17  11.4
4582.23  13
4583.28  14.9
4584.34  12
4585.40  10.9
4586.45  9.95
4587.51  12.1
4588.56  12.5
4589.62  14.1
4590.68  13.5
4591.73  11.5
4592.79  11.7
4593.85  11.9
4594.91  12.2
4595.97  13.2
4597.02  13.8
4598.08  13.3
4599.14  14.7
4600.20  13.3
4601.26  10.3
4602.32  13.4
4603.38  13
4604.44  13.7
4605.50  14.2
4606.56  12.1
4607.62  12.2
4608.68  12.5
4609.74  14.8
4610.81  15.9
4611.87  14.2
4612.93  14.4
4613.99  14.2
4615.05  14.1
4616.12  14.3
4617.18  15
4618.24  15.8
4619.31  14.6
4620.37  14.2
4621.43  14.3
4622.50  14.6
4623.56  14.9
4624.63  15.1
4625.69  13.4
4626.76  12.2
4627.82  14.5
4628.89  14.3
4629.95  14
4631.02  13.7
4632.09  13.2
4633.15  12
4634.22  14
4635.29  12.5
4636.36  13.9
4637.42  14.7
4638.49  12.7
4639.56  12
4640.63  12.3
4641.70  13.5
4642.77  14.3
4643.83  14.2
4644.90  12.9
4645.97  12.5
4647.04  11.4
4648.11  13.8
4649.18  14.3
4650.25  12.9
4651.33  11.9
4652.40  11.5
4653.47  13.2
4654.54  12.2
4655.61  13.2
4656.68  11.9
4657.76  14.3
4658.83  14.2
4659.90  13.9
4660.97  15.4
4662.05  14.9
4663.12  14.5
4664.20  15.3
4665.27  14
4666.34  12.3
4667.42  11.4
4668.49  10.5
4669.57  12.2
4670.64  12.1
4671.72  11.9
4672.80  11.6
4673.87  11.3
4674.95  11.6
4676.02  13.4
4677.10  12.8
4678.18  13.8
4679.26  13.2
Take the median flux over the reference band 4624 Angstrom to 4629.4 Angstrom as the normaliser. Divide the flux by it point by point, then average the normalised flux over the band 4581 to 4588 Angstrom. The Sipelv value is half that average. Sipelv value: 0.42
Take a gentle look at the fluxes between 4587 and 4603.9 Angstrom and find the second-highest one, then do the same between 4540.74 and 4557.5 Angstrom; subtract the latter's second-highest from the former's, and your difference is 1.4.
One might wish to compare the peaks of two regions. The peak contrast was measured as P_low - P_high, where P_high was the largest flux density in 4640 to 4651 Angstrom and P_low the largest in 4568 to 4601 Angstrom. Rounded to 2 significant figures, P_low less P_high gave 1.4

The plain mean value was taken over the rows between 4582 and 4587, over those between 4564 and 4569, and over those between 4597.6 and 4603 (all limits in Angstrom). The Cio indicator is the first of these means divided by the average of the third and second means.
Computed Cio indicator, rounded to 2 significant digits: 0.90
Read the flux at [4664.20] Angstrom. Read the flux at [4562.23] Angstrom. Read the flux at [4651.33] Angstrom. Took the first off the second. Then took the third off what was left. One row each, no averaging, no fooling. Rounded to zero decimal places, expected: -14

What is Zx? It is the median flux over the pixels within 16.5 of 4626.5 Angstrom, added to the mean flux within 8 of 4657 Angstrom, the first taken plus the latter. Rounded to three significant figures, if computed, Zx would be 27.8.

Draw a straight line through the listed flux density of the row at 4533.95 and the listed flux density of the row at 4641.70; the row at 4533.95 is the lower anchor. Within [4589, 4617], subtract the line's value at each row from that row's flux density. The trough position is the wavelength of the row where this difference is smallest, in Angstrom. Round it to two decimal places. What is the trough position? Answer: 4601.26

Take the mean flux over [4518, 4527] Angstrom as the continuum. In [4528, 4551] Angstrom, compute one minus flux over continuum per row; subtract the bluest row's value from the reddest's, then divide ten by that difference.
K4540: -54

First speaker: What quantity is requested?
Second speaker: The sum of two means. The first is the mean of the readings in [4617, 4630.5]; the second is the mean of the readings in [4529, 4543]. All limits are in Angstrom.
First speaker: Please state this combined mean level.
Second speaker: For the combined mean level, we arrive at 24.8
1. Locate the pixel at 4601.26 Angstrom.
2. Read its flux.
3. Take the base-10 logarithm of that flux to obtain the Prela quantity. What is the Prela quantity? 1.013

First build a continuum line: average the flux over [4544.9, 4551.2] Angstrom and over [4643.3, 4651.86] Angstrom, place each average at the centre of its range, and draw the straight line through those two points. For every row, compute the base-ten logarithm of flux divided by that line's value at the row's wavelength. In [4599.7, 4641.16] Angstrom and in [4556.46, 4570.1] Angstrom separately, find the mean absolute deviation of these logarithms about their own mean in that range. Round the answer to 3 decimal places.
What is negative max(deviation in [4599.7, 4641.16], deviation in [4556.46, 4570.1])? -0.032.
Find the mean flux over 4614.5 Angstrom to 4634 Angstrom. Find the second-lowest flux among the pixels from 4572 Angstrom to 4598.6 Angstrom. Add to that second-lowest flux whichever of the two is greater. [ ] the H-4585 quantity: 25.0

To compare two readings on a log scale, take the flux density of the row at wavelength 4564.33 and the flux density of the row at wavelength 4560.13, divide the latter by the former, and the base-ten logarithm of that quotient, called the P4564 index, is 0.01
